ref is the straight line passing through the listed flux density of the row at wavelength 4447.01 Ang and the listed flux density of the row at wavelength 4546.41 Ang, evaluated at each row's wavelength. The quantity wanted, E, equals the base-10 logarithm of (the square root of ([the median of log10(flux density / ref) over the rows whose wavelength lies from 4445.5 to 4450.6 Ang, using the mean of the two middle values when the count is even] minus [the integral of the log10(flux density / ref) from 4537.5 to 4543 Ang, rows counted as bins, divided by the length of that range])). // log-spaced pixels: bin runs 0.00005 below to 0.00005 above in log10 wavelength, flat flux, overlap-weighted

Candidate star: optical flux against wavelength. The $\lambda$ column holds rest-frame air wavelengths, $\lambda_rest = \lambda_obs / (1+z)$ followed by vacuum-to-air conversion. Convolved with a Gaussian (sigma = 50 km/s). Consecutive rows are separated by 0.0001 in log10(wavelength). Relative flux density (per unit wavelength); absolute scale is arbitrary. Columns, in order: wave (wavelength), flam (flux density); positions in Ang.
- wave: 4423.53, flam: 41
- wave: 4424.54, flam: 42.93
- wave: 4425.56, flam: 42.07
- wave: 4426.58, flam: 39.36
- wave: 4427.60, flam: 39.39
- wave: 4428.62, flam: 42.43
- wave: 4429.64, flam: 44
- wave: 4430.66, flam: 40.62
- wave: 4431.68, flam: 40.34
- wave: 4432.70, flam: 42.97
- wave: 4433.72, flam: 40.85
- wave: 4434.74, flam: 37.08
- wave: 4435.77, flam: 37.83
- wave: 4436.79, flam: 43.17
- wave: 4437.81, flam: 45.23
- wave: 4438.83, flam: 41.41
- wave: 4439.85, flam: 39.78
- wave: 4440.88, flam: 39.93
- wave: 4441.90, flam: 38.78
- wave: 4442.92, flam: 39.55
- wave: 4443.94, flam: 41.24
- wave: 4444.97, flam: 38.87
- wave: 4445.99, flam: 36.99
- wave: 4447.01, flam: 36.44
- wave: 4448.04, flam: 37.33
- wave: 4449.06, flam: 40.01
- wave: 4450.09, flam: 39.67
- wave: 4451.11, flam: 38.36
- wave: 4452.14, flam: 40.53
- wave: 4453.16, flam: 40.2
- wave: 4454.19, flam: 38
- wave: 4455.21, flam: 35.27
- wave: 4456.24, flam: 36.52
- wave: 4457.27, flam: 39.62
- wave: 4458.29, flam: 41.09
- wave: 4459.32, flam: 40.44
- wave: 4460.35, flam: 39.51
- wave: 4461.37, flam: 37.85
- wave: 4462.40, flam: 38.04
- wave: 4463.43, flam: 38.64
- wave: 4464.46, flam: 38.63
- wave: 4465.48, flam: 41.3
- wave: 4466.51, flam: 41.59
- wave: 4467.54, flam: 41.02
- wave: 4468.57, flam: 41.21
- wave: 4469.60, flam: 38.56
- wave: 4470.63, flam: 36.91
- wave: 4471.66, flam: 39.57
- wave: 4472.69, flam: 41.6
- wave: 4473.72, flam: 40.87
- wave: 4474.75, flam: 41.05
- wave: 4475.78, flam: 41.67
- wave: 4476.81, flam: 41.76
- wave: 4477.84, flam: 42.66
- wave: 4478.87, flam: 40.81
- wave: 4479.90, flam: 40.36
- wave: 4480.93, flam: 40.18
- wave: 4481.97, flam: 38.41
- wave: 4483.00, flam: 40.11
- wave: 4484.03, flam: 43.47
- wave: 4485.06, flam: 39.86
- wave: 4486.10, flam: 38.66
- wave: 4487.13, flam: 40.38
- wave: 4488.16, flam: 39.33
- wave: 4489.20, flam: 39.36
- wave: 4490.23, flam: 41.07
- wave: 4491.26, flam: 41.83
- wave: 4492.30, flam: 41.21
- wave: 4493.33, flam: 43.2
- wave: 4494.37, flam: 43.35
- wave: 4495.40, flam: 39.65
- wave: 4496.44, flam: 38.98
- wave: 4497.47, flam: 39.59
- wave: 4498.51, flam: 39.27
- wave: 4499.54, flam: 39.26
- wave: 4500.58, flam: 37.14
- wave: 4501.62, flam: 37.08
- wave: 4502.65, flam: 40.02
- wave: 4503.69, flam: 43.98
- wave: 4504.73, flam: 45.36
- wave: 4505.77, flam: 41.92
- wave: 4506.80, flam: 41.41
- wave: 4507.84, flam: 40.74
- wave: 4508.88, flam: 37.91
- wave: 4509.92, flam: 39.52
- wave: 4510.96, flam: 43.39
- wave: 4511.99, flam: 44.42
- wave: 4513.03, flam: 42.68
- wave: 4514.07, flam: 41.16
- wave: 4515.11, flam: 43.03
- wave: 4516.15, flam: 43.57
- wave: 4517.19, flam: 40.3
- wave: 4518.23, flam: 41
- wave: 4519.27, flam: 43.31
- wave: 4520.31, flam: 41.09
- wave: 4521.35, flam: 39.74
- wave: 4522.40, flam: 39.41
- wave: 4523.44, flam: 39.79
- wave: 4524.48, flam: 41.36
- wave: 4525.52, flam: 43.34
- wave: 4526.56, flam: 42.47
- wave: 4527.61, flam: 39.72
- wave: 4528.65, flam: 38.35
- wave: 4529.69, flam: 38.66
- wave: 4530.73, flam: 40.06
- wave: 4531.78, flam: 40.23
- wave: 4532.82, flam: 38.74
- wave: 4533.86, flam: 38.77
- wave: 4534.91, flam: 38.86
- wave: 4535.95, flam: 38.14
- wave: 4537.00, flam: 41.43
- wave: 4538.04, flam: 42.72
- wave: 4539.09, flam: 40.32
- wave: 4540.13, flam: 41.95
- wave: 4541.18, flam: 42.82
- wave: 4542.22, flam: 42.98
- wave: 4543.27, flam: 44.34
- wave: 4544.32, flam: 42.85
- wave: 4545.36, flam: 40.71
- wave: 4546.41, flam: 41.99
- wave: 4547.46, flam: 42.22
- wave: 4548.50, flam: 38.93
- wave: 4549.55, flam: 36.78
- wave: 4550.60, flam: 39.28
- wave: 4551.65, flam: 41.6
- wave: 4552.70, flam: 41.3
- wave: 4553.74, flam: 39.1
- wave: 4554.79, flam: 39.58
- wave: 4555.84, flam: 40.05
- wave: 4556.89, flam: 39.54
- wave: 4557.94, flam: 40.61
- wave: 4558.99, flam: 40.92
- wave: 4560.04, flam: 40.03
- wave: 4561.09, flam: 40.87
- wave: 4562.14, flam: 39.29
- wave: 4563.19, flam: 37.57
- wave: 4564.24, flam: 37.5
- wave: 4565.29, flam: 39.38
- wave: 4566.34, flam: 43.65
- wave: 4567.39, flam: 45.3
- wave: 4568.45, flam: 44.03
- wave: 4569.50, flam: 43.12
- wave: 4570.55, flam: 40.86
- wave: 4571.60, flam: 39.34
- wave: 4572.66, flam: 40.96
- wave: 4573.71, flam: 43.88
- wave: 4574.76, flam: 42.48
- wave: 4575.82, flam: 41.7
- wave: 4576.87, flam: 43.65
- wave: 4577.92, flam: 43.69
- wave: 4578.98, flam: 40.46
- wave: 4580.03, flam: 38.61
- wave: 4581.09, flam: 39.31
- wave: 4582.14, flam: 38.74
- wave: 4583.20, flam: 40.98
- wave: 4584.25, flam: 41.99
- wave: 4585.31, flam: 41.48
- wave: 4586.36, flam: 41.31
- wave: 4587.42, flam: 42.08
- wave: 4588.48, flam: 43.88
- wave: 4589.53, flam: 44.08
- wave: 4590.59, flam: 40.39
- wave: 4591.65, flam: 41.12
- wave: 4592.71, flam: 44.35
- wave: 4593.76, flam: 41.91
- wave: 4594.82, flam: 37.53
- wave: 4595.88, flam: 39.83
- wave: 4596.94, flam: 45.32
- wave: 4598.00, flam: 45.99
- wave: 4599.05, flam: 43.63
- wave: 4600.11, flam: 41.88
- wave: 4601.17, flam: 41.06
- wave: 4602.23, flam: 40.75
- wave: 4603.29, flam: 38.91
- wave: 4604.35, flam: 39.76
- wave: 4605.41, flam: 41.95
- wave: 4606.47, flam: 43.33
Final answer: -1.2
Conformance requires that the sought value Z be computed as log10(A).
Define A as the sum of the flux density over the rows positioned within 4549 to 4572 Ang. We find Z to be 2.95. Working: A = 890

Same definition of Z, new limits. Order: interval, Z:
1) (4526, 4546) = 2.89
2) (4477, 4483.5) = 2.38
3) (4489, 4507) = 2.87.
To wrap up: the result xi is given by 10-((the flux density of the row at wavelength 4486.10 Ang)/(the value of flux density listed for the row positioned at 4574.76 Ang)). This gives 9.09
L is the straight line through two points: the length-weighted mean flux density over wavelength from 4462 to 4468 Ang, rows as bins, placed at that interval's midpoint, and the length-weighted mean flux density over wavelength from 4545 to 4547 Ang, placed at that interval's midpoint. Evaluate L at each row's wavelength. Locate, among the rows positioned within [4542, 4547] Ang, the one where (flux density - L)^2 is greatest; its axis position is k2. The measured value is 4543.27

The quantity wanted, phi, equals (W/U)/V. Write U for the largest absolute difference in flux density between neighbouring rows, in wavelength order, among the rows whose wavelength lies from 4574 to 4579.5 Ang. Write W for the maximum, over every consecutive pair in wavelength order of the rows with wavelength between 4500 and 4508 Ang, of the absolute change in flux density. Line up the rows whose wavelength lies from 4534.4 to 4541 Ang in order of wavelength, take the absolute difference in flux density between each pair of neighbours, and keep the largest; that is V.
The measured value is 0.37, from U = 3.23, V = 3.29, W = 4.0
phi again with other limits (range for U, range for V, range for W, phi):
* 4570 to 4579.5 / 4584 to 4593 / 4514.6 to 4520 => 0.27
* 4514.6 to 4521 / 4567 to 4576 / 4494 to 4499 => 0.39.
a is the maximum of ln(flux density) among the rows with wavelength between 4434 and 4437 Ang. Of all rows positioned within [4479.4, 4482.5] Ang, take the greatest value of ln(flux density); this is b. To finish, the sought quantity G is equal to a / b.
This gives 1.02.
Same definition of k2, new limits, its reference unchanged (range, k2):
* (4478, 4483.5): 4481.97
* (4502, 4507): 4504.73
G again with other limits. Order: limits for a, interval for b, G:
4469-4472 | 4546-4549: 0.98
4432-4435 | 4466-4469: 1.01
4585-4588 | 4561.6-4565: 1.02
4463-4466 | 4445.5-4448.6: 1.03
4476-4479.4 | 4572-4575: 0.99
